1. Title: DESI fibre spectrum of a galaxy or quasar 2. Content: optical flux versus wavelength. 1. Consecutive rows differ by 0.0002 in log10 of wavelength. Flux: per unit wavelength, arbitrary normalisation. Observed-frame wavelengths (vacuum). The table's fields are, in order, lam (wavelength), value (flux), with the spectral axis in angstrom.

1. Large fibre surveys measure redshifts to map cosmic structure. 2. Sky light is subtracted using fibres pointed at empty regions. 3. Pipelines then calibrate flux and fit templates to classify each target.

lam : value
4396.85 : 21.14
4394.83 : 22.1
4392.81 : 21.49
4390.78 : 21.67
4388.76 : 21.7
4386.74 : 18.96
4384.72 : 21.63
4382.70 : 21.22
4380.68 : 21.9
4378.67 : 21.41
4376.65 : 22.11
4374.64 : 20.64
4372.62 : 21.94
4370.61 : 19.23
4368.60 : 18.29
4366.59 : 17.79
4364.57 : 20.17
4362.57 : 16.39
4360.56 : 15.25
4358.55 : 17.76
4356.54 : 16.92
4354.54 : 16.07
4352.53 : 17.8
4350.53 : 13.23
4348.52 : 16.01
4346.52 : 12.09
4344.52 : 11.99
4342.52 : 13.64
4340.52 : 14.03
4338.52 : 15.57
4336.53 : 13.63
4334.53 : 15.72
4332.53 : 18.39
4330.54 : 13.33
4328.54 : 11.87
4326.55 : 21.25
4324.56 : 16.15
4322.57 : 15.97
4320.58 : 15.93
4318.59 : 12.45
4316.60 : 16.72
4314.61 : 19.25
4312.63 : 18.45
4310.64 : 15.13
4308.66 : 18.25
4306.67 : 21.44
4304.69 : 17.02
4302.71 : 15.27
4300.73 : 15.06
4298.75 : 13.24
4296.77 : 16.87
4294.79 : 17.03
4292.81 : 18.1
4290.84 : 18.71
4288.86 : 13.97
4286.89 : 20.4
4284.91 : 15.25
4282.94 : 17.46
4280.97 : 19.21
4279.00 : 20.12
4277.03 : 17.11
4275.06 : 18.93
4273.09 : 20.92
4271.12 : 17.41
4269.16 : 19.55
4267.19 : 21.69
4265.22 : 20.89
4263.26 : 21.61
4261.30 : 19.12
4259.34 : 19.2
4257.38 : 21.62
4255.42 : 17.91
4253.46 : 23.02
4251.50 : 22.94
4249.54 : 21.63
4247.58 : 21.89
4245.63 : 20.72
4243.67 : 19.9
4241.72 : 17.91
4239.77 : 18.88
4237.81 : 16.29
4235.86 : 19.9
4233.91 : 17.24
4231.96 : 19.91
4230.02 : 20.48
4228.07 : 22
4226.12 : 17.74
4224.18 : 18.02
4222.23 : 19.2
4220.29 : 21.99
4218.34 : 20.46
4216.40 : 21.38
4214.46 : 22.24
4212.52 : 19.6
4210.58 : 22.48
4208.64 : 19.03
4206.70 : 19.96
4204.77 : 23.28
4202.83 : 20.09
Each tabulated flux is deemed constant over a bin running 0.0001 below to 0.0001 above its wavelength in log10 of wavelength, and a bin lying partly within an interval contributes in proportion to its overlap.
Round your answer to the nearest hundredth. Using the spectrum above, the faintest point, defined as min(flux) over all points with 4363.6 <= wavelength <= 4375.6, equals 17.79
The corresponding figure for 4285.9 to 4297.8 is 13.97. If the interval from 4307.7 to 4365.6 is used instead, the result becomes 11.87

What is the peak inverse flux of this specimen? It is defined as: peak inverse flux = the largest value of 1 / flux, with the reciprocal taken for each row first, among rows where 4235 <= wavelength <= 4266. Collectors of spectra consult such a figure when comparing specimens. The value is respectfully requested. 0.0614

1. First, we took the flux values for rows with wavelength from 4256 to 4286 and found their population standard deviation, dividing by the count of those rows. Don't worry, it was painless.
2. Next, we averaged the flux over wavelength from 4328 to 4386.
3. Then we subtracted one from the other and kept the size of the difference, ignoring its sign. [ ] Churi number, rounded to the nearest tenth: 15.3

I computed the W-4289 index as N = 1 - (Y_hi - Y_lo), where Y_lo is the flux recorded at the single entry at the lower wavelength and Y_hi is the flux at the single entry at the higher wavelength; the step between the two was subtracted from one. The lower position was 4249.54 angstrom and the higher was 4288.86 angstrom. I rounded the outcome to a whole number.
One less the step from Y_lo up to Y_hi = 9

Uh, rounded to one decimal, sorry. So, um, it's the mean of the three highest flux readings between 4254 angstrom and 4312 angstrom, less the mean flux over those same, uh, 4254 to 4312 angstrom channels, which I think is 3.4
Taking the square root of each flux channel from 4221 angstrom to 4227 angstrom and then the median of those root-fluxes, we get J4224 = 4.24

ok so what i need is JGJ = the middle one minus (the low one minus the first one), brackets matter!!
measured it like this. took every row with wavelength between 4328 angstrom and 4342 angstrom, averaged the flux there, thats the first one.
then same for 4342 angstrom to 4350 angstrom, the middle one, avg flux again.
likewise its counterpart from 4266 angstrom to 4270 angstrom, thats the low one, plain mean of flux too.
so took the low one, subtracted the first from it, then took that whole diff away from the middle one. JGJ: 7.5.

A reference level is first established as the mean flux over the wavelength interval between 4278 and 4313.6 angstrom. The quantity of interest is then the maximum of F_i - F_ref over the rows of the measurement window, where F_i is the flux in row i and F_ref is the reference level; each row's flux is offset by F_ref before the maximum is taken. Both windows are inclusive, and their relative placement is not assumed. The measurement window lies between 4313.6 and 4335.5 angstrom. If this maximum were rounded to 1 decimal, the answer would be 4.0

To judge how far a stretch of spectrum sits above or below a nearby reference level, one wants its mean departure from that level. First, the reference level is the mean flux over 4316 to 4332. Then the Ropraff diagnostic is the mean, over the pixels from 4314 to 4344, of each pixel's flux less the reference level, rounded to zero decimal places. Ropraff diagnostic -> 0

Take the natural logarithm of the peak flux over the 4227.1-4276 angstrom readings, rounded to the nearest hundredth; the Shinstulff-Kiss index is 3.14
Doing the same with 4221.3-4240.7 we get 3.09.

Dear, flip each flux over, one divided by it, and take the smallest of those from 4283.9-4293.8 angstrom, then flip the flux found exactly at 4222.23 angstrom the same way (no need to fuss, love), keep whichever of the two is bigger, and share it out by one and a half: 0.0347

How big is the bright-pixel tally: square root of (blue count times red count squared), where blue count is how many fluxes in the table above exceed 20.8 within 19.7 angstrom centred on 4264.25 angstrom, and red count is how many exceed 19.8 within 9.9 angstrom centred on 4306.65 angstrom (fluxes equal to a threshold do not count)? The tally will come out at 2.2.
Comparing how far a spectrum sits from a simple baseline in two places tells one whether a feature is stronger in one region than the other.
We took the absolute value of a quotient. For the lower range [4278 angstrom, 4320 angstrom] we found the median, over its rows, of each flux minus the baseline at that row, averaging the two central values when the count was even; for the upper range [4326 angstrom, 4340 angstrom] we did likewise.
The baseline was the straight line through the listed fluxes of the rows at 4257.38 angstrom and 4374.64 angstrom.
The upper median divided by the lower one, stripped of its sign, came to 1.3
